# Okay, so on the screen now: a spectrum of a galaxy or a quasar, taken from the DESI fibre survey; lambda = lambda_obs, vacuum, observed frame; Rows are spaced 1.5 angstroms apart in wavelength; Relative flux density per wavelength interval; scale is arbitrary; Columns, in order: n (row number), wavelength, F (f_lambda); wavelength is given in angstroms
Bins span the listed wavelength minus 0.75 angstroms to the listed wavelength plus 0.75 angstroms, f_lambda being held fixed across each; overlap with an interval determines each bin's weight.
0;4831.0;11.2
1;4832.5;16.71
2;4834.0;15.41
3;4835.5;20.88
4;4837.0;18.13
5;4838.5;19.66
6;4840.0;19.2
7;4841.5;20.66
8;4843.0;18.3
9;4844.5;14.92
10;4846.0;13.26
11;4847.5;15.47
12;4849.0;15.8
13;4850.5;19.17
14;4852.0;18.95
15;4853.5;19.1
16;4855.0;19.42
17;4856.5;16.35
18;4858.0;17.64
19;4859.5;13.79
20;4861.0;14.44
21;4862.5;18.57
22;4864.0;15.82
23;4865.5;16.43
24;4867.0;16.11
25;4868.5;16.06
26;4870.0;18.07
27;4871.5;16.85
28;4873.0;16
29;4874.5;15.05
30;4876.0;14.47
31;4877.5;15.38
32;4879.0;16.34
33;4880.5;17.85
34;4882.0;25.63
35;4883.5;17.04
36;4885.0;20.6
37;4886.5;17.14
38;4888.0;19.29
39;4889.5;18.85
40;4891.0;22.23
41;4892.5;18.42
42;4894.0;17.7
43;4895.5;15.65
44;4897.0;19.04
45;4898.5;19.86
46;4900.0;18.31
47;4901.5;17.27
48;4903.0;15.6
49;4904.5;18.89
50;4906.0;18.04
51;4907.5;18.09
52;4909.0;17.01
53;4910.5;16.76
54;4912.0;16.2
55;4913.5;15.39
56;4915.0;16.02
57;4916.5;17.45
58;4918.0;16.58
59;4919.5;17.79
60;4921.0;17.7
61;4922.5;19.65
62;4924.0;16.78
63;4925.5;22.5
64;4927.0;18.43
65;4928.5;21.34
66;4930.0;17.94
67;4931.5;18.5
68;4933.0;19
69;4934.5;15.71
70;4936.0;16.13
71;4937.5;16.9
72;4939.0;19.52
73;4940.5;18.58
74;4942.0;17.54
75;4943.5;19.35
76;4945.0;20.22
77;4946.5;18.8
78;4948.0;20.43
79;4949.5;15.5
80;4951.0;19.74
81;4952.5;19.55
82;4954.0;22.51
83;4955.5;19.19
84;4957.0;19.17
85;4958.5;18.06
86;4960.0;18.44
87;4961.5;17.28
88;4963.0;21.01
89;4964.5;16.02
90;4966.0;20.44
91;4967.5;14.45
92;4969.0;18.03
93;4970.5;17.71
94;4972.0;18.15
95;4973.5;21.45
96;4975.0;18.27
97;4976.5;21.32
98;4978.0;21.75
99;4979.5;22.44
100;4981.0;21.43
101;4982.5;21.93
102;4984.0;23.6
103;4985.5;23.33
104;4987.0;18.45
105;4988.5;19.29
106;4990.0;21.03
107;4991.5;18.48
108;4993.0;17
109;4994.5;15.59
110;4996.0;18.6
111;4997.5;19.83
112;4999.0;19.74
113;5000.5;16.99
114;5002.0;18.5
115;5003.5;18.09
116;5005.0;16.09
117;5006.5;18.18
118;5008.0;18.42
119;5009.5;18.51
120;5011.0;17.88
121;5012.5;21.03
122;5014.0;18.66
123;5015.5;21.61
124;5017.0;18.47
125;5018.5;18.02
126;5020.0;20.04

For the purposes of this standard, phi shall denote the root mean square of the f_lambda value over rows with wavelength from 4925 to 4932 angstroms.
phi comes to 19.8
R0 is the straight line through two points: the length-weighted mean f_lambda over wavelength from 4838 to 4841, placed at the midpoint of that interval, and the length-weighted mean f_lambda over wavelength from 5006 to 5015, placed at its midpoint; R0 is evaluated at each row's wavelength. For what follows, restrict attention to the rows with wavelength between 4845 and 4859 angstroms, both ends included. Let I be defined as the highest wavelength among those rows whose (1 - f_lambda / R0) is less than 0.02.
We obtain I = 4855.0 angstroms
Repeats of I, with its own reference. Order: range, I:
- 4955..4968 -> 4966.0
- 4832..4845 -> 4841.5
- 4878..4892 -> 4891.0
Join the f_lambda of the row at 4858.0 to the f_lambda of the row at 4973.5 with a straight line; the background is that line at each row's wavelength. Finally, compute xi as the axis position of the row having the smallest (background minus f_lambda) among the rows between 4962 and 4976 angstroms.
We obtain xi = 4973.5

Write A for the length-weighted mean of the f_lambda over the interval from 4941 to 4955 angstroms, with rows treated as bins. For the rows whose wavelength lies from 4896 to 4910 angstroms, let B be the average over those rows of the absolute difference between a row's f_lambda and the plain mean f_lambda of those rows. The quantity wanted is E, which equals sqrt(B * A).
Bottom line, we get 4.2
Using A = 19.3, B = 0.9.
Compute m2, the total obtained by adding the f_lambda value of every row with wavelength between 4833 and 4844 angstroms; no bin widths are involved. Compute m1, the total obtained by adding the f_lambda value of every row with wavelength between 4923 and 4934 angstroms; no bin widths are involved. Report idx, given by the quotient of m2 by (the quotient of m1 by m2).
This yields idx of 130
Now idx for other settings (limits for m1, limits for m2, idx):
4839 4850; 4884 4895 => 153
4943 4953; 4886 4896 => 125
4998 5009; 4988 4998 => 134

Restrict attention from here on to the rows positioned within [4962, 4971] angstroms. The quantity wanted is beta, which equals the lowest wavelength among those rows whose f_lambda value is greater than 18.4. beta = 4963.0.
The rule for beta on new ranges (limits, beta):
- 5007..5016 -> 5008.0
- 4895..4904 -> 4897.0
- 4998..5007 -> 4999.0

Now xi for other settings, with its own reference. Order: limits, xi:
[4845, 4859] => 4855.0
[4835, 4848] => 4835.5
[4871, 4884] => 4882.0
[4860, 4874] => 4862.5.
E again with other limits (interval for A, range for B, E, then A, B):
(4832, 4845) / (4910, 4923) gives 4.2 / 18.3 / 1.0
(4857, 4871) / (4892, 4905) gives 4.4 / 16.3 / 1.2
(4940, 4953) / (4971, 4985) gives 5.0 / 18.8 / 1.3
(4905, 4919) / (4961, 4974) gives 5.5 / 16.9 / 1.8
